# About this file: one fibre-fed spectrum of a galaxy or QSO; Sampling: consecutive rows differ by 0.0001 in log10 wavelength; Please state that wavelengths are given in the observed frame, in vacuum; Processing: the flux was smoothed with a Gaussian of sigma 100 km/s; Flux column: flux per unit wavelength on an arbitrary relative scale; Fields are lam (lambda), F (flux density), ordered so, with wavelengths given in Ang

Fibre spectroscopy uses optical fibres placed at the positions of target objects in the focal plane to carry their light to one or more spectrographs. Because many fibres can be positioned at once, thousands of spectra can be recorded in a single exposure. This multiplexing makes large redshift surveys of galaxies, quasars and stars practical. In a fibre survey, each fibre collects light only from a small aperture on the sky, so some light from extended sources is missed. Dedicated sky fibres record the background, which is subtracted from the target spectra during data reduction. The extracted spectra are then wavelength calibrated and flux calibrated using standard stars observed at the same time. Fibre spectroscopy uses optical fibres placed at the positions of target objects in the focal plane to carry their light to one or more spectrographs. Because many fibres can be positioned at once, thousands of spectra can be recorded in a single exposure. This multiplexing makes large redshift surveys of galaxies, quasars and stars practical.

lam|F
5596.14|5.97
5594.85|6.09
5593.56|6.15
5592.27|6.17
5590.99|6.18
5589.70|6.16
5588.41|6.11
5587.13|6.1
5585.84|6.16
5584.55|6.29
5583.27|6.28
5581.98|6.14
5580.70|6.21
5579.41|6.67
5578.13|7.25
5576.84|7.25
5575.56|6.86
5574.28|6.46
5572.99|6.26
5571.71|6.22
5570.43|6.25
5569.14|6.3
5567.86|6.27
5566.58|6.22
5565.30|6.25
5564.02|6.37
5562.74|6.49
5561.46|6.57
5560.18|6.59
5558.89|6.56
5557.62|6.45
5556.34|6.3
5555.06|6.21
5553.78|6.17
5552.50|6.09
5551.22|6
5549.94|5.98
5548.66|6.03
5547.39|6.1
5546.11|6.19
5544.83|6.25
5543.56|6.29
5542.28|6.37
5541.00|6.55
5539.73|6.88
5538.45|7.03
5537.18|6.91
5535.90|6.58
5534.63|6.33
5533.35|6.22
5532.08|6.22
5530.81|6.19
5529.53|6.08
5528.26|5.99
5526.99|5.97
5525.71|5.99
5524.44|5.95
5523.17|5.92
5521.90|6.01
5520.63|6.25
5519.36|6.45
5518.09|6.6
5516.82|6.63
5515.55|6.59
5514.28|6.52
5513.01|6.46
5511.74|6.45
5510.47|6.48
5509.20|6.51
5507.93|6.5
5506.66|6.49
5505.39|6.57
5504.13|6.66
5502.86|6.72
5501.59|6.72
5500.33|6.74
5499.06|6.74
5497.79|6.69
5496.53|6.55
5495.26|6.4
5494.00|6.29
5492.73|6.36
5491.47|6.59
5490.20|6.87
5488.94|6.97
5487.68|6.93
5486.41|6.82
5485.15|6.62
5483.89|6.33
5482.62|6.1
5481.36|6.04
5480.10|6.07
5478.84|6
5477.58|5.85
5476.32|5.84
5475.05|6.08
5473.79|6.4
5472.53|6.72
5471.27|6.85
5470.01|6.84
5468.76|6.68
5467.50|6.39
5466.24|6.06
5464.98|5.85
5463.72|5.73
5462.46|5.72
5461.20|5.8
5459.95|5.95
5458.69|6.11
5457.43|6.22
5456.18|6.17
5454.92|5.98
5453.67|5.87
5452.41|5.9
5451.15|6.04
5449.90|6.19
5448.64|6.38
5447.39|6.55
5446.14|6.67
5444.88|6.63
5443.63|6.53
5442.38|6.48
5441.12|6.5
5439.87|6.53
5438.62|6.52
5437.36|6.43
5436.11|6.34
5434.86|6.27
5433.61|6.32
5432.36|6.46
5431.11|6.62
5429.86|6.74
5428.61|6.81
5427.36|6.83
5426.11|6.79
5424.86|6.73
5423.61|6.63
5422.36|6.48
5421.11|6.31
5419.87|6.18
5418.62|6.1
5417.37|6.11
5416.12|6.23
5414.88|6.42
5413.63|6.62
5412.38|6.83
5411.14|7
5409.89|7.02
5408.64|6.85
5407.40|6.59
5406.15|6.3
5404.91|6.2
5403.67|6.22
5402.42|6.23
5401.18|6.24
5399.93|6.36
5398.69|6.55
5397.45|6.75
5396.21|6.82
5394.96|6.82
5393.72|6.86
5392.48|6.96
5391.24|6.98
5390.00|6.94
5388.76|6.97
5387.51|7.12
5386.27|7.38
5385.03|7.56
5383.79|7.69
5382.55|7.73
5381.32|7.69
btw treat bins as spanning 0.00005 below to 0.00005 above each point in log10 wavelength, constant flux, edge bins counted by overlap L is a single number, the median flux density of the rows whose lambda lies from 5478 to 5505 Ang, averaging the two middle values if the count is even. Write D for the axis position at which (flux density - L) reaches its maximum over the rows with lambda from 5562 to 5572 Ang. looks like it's 5562.74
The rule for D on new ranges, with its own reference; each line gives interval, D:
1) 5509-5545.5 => 5538.45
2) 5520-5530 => 5520.63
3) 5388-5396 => 5391.24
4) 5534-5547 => 5538.45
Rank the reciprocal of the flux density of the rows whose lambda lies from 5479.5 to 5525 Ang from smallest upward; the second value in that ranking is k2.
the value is 0.144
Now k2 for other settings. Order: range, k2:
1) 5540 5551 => 0.157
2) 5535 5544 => 0.145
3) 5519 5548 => 0.145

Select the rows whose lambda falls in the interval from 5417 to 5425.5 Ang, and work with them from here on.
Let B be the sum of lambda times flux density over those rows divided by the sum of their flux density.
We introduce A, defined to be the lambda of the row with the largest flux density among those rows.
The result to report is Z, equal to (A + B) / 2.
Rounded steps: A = 5424.86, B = 5421.2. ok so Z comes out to 5423.0 Ang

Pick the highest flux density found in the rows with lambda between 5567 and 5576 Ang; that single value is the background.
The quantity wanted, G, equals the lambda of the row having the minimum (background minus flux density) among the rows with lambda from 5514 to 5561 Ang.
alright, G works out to 5538.45 Ang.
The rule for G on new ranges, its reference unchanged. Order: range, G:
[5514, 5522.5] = 5516.82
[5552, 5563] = 5560.18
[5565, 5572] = 5569.14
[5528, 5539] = 5538.45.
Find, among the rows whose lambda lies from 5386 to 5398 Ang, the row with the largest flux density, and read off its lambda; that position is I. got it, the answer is 5386.27 Ang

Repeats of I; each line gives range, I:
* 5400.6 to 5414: 5409.89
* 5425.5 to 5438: 5427.36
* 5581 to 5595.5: 5584.55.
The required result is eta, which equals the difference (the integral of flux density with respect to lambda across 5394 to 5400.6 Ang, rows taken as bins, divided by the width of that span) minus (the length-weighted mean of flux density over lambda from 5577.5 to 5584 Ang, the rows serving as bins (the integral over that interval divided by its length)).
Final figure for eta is 0.15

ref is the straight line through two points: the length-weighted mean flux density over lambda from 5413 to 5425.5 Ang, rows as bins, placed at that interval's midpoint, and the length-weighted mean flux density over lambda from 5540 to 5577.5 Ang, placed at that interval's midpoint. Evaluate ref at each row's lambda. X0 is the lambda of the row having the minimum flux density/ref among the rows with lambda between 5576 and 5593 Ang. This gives 5587.13 Ang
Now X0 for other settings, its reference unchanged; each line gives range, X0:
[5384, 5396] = 5394.96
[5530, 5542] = 5530.81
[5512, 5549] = 5523.17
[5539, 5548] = 5547.39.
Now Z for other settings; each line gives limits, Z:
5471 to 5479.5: 5473.1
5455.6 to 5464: 5458.6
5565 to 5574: 5569.1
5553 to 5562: 5558.9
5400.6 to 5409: 5406.8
